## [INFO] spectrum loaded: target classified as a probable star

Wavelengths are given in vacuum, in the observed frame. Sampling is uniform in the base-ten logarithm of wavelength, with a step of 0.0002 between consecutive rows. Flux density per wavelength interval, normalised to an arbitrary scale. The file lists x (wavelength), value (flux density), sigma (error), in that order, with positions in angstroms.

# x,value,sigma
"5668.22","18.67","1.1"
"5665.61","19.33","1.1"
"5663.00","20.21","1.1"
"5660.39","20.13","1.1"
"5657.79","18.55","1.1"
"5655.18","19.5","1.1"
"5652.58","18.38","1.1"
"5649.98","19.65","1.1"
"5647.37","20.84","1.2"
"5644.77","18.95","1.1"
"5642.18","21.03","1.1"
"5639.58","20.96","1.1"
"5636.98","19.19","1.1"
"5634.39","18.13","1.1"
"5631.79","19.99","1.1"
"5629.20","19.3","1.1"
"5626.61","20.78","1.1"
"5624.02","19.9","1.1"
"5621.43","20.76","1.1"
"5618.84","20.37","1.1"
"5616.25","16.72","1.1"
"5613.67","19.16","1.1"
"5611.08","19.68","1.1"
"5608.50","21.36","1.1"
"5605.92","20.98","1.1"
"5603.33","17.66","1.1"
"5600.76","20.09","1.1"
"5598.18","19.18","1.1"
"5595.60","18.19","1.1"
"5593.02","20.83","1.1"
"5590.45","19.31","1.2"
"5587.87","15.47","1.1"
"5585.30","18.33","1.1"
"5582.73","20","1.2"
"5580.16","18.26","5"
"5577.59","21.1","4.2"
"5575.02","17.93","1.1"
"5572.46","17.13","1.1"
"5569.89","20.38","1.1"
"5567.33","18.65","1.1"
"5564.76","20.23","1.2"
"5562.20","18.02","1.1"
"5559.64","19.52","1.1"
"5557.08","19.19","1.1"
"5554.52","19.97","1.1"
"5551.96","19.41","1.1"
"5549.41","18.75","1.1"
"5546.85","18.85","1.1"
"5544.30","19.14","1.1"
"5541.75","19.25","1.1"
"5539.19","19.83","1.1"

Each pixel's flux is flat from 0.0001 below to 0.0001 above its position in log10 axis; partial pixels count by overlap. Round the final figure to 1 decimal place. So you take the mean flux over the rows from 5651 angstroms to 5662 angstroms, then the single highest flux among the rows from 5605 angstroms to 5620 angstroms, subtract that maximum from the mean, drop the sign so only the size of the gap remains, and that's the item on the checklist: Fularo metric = 2.2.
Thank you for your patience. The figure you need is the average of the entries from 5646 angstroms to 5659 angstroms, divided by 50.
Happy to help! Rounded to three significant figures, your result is 0.388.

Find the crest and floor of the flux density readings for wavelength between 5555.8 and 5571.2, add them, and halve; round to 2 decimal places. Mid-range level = 19.20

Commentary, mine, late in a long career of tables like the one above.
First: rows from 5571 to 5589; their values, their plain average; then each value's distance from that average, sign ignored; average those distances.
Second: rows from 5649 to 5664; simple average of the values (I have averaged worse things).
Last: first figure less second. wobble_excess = -18.1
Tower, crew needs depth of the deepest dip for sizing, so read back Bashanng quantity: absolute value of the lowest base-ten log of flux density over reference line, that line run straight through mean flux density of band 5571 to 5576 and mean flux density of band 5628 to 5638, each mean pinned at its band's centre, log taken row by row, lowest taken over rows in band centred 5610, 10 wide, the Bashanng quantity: 0.012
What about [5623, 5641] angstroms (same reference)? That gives 0.025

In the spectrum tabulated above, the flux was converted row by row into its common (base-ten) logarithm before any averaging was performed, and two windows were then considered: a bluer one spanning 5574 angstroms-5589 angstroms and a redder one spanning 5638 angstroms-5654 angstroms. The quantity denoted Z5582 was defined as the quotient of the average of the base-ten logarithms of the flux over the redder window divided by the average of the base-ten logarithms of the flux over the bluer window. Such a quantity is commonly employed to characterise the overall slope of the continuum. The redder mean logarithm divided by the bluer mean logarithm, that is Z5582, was 1.03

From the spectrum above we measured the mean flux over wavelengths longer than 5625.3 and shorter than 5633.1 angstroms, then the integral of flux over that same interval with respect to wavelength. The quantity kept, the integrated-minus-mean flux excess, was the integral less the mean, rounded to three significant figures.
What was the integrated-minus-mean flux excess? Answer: 136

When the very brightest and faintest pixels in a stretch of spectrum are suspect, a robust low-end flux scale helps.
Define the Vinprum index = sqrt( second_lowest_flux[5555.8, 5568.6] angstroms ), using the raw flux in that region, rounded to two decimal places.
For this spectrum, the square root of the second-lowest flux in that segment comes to 4.32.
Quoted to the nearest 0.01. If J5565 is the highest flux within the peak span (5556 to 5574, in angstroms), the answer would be 20.38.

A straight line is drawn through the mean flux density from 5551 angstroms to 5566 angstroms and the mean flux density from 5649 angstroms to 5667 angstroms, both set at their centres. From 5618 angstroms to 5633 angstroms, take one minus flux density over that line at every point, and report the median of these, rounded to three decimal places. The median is -0.041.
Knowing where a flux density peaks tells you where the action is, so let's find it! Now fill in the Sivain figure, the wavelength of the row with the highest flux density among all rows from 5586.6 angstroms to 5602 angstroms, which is 5593.02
